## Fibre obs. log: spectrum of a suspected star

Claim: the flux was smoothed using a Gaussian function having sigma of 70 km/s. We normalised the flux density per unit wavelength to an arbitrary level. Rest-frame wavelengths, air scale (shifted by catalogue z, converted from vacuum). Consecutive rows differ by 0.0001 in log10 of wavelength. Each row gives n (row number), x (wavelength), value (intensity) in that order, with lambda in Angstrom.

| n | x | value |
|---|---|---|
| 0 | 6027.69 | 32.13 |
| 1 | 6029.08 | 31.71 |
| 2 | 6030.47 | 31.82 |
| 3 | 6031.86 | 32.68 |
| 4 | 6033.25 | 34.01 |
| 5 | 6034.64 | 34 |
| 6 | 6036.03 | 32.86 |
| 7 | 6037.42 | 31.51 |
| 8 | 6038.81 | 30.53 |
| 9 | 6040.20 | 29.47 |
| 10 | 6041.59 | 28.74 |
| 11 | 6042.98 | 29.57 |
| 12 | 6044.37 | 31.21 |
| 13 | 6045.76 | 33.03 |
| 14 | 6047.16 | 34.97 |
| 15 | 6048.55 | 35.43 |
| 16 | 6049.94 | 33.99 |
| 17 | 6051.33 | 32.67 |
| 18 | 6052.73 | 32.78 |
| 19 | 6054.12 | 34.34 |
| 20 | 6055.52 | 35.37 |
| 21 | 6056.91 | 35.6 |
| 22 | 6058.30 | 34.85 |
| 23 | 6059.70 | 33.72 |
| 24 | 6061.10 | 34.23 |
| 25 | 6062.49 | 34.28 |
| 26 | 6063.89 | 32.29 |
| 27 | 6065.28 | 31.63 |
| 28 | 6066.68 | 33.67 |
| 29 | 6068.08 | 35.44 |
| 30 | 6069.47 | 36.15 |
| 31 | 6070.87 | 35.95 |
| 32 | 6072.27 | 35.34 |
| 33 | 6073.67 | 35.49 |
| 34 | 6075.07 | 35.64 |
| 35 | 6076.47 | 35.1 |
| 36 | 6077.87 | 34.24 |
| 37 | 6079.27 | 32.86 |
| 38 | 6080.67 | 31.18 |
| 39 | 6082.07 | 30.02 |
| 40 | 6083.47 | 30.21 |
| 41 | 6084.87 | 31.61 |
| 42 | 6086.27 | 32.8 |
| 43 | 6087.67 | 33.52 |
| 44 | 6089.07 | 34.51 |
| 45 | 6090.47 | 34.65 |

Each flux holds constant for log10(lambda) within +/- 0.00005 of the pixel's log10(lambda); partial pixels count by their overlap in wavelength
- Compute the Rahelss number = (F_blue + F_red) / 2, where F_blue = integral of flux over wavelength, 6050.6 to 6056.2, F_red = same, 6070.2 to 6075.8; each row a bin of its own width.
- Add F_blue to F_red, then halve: 194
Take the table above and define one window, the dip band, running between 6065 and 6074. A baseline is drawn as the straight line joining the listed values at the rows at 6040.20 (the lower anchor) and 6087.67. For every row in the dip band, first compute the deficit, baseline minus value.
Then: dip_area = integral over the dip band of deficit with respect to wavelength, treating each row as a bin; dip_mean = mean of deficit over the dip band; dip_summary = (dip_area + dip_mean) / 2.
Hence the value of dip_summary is -15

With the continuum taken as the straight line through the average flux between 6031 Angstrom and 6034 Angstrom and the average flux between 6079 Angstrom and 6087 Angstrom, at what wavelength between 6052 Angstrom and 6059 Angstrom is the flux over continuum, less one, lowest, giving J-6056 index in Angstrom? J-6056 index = 6052.73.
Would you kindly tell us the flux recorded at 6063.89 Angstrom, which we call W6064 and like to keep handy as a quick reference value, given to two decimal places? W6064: 32.29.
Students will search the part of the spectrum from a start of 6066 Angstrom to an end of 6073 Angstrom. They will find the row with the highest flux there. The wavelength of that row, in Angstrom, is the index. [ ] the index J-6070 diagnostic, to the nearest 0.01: 6069.47 Angstrom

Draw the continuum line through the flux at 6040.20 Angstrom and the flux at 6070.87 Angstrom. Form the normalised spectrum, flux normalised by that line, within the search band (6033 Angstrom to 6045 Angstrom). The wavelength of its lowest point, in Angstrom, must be 6041.59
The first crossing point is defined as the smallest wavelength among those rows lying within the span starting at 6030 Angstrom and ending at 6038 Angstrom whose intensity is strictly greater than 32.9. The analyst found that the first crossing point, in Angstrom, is 6033.25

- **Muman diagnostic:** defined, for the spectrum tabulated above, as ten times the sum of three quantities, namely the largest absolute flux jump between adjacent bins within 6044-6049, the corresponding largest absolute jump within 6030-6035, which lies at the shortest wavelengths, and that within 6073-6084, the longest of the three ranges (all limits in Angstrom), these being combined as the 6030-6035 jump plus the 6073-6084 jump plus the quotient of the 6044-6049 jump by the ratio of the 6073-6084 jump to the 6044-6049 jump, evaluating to 53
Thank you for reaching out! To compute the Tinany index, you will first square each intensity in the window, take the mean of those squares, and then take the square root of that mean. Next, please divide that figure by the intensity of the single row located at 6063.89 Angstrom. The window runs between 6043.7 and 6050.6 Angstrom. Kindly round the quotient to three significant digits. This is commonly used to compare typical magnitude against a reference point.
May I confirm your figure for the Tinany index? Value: 1.05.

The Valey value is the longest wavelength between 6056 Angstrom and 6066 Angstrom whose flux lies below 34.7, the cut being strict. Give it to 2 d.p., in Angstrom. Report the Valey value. 6065.28 Angstrom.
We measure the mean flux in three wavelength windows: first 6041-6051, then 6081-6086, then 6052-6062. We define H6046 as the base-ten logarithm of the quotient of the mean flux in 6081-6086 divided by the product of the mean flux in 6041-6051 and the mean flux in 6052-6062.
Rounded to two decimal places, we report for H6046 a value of -1.56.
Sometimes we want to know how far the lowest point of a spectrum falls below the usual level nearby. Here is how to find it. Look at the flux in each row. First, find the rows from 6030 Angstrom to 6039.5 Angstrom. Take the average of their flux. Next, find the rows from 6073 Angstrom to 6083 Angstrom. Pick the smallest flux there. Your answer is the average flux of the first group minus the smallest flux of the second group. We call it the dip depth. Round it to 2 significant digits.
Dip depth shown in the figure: 2.5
